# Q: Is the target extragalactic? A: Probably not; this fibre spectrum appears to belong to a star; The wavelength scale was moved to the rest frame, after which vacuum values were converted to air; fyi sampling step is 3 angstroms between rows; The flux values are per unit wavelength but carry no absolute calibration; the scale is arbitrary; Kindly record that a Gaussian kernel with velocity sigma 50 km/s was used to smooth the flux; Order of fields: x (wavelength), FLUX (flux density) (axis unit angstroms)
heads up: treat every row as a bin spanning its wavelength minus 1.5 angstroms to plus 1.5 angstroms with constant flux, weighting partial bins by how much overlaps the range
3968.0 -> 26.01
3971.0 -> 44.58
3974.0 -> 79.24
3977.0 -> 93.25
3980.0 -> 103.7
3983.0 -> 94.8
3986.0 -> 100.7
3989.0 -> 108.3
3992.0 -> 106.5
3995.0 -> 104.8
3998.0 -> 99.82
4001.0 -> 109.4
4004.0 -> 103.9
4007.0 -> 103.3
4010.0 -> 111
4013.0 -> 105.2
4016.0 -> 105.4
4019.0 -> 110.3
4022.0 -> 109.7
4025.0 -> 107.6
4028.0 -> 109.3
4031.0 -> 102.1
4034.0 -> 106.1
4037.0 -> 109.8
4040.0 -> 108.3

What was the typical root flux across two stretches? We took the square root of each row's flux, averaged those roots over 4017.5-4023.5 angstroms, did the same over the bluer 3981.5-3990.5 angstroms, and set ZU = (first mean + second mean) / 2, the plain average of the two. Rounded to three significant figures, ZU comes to 10.3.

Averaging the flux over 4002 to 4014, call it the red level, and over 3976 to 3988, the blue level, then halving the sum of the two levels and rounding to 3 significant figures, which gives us 102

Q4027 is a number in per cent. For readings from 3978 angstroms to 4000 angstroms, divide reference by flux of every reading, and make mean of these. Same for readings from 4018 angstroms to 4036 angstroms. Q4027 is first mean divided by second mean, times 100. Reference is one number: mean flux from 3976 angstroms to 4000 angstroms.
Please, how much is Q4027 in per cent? 105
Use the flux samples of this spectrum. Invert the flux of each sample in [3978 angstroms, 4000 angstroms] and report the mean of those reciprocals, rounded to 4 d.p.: 0.0098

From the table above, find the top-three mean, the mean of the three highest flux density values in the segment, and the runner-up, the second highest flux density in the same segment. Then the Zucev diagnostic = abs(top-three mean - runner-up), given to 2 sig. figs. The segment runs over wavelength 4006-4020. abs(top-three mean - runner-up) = 1.4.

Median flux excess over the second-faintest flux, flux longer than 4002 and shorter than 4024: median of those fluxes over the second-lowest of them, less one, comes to 0.014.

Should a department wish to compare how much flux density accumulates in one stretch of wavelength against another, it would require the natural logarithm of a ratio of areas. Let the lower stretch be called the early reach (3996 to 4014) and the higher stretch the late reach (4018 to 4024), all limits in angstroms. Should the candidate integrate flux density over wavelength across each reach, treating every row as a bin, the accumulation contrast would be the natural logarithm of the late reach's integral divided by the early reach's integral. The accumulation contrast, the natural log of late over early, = -1.1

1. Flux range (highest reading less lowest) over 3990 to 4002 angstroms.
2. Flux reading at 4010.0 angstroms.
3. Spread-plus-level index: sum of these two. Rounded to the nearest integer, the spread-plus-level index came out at 121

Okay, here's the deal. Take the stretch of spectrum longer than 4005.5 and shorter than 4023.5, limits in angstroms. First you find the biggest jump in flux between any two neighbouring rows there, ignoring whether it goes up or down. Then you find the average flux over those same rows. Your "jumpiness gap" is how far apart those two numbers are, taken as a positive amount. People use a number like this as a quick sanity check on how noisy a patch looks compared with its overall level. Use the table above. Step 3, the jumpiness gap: 100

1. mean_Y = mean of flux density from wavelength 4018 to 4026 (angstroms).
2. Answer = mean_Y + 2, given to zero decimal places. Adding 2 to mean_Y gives 111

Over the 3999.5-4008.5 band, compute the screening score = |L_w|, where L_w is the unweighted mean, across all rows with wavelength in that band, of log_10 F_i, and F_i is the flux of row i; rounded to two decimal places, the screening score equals 2.02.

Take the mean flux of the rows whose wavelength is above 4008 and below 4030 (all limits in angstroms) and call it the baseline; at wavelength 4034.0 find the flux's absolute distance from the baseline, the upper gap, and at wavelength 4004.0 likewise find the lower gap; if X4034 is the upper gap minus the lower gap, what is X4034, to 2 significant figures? -2.2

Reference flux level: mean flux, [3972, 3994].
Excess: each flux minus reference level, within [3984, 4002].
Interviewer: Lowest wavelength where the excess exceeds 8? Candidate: 3989.0 angstroms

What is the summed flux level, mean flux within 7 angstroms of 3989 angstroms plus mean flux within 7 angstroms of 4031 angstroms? 210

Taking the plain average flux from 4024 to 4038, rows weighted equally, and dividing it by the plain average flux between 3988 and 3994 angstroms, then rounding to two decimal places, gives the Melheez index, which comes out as 1.00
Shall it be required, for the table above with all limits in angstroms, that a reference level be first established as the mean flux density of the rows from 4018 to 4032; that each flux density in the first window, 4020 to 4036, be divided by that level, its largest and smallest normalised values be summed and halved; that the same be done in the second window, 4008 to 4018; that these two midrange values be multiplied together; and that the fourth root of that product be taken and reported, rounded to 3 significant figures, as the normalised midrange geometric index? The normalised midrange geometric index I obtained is 0.996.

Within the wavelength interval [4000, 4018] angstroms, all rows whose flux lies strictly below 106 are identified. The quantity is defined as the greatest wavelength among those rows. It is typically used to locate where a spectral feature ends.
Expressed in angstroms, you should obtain 4016.0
